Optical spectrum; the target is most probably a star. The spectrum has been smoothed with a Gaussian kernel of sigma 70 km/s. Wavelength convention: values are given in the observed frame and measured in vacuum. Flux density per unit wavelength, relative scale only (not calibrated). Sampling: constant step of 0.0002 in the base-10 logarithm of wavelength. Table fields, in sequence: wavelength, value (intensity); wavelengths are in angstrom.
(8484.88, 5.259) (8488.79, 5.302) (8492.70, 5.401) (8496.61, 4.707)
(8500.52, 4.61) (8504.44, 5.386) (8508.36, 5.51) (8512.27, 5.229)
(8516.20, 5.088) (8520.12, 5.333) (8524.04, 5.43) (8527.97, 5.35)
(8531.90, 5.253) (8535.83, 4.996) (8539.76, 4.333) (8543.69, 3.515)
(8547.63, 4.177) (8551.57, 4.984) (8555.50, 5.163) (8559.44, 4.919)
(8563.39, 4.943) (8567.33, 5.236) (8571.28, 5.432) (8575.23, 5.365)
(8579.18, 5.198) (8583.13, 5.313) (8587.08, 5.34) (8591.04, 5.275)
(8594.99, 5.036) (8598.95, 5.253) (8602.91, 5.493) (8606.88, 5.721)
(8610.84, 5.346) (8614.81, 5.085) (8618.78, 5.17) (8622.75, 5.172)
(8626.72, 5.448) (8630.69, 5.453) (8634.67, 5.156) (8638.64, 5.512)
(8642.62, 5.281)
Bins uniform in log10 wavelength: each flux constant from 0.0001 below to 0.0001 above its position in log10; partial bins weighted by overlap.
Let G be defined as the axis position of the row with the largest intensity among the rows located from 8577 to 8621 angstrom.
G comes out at 8606.88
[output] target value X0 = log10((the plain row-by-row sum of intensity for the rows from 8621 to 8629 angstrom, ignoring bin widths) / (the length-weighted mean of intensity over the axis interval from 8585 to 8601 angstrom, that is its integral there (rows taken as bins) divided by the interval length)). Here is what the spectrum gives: 0.31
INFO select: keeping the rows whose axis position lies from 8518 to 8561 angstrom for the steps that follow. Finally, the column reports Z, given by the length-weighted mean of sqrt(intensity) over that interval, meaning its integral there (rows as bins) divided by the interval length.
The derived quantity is 2.20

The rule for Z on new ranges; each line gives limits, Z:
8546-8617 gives 2.28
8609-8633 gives 2.30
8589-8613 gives 2.31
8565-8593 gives 2.30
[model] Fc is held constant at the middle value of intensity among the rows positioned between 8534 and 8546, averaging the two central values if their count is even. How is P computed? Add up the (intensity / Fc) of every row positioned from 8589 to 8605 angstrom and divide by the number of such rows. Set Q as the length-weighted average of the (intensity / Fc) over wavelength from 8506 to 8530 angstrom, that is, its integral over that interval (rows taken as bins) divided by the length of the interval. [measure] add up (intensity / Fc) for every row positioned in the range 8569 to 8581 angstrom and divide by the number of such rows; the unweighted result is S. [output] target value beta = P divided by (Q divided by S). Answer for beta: 1.22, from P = 1.21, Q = 1.23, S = 1.23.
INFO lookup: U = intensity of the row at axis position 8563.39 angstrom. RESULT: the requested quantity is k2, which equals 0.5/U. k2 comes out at 0.1012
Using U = 4.943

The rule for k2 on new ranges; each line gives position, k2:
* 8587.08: 0.0936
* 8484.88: 0.0951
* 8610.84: 0.0935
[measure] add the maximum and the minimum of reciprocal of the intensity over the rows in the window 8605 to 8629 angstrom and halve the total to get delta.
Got 0.186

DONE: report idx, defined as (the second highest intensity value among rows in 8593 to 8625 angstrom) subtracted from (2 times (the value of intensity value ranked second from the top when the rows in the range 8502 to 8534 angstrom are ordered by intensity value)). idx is 5.37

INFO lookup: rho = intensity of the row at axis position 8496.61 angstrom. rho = 4.707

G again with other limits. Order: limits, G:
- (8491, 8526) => 8508.36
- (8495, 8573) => 8508.36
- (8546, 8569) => 8567.33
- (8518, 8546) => 8524.04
